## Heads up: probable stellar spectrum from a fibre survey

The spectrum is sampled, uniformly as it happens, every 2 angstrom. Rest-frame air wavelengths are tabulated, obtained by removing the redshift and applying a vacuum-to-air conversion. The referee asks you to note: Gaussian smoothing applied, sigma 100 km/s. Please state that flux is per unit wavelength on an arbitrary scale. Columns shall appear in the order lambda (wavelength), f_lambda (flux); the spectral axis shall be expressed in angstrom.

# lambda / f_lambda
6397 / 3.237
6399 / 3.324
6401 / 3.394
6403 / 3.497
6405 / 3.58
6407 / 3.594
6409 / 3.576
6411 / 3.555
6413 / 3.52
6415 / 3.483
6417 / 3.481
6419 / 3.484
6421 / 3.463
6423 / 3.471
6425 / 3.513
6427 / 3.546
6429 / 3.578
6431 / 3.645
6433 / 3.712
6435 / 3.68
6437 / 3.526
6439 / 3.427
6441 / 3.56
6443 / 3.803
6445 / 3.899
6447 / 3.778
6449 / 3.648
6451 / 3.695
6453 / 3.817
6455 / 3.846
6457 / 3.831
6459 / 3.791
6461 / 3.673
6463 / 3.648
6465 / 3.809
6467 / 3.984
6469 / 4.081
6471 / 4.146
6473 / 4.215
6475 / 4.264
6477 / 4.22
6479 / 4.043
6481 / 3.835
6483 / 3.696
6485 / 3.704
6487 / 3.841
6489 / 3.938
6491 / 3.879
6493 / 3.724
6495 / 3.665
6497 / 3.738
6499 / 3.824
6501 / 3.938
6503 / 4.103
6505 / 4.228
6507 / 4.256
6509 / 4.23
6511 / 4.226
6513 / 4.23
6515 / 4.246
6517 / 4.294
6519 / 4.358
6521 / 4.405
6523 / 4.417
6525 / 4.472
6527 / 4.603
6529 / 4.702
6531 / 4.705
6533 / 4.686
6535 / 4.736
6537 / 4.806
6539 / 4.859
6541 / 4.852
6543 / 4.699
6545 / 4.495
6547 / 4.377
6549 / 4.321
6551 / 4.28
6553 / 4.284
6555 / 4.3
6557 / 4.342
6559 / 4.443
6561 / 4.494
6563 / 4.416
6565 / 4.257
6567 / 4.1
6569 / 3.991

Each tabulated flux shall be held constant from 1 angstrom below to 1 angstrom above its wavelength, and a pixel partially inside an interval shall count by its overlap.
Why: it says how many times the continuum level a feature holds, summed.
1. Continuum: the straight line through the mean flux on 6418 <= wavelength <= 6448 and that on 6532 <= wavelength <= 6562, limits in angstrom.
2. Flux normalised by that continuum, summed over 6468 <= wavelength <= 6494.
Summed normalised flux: 12.9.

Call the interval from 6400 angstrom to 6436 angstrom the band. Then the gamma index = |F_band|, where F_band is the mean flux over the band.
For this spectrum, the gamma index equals 3.5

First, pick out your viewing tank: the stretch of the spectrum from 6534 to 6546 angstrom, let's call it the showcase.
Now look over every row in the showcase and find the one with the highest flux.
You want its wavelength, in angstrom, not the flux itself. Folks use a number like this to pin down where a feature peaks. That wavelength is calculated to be 6539 angstrom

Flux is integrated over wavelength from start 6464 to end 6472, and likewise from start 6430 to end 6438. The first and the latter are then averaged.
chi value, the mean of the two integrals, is 30.6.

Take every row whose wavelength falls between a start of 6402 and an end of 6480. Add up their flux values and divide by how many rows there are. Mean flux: 3.7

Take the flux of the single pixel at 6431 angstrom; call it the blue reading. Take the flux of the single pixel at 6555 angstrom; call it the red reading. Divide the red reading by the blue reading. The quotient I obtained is 1.18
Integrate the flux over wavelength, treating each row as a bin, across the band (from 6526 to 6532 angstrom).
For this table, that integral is 28.0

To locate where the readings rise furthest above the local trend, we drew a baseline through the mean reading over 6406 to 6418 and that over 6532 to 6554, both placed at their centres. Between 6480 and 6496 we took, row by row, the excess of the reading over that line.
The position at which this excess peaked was 6489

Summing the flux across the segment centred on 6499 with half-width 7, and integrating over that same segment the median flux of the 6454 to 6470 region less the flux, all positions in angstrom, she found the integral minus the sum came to -28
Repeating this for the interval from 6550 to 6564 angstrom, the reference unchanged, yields -38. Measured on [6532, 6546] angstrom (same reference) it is -46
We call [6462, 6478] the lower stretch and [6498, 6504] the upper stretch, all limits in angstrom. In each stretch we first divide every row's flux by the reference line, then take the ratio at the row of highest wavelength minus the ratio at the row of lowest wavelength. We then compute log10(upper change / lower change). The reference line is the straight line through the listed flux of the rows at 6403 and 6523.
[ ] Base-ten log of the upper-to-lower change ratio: -0.3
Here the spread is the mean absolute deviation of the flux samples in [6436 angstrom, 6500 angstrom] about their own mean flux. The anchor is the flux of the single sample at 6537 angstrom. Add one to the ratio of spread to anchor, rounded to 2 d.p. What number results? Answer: 1.03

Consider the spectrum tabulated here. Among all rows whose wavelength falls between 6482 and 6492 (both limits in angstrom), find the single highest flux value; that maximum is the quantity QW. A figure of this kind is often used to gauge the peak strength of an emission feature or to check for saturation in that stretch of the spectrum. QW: 3.938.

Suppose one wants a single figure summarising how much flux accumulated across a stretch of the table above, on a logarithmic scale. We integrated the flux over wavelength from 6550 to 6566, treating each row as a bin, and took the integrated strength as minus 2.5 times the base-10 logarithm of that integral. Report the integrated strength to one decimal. -4.6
